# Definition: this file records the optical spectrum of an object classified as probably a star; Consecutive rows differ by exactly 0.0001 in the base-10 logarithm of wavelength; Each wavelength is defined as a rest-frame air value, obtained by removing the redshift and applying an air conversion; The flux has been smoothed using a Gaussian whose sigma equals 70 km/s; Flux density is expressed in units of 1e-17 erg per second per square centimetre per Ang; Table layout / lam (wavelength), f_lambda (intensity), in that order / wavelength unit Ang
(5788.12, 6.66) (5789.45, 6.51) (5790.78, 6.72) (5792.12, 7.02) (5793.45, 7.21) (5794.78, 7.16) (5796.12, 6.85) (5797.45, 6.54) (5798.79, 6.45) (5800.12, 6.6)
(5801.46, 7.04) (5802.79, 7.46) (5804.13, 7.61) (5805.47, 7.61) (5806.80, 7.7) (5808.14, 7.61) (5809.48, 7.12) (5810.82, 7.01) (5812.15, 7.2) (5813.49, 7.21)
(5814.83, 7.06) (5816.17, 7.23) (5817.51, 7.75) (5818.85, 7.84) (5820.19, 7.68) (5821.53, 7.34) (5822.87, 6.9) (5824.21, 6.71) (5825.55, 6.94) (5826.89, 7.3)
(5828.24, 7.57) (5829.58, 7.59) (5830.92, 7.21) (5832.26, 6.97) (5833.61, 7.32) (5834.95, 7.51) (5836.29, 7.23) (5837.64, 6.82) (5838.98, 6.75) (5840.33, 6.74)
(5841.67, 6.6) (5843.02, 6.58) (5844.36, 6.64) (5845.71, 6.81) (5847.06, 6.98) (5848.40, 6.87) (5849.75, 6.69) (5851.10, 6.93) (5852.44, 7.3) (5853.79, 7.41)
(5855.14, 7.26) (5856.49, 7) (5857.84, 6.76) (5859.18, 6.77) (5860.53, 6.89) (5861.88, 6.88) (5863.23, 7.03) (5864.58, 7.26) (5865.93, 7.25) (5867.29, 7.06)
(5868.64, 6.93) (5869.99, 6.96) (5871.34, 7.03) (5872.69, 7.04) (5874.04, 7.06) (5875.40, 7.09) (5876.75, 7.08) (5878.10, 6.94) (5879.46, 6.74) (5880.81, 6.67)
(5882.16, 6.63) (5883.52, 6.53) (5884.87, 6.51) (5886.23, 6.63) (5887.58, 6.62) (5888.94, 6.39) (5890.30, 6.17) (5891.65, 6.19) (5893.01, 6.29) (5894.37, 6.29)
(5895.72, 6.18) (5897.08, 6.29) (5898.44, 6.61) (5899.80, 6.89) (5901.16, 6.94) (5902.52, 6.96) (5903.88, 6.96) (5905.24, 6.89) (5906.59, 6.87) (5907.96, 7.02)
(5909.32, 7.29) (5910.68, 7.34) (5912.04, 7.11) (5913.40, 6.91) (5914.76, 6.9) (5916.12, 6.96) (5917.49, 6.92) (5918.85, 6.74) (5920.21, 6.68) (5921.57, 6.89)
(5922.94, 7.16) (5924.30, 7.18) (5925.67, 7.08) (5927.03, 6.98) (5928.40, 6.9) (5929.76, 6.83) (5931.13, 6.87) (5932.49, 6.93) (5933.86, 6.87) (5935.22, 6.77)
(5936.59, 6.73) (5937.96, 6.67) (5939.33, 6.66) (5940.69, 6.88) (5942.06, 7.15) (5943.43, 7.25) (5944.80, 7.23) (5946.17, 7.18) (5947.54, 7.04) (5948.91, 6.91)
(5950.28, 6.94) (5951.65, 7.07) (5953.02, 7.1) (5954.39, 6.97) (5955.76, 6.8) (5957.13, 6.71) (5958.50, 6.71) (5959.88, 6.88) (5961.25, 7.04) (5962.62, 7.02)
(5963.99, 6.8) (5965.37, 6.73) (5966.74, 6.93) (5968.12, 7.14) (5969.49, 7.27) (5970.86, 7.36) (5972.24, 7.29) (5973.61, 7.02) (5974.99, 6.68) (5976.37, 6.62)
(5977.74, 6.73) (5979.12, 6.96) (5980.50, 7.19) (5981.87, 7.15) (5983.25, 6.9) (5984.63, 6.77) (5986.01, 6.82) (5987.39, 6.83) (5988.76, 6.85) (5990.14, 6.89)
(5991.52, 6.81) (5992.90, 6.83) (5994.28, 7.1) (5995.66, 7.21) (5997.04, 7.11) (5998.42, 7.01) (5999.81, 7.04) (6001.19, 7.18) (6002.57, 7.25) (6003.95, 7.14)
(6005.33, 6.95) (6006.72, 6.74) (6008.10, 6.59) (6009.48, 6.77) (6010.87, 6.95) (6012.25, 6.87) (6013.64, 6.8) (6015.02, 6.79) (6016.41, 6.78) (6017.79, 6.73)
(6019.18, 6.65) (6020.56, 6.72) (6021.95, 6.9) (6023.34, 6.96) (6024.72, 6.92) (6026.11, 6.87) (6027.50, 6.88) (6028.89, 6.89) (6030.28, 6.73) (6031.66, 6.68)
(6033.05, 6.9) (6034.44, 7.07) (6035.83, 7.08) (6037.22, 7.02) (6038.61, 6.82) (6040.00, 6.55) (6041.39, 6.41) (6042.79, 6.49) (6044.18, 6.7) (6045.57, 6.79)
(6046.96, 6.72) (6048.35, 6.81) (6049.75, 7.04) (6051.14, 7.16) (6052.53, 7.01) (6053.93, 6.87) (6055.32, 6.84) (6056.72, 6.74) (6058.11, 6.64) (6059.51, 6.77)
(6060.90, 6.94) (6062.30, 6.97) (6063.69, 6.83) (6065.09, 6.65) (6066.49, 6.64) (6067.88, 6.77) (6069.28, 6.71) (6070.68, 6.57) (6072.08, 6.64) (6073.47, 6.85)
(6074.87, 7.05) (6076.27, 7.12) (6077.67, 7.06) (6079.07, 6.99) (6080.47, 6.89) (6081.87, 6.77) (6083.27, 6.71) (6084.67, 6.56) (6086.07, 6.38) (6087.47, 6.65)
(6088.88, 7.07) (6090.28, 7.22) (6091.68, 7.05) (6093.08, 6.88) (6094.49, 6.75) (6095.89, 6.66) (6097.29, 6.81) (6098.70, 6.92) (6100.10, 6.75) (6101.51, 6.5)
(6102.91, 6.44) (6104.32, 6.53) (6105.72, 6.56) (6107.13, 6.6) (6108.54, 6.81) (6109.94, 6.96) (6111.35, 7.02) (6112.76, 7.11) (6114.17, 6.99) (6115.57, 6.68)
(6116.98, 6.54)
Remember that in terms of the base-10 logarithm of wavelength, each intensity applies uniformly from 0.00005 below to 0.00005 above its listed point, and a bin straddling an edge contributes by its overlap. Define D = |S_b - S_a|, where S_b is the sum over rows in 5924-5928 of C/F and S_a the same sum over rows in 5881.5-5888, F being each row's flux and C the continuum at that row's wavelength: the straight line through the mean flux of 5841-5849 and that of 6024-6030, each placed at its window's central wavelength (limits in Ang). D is 2.3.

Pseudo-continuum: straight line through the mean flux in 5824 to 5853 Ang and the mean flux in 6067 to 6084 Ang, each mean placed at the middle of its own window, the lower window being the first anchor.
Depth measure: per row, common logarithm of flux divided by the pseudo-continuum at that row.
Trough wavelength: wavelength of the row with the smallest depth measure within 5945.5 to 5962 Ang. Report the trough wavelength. 5957.13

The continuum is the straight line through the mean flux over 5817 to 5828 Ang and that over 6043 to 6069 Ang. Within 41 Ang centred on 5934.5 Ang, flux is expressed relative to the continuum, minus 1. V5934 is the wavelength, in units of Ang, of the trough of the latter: 5920.21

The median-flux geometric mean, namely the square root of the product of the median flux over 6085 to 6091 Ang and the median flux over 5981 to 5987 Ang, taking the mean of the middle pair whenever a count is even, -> 6.86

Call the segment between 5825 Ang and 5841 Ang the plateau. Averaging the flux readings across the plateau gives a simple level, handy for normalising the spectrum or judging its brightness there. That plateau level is 7.16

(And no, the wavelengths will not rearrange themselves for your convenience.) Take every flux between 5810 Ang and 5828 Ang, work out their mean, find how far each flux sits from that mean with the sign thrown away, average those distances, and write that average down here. 0.26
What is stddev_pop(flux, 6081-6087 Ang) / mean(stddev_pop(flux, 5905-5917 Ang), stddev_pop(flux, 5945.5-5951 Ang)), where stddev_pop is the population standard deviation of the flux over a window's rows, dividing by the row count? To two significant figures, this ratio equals 1.1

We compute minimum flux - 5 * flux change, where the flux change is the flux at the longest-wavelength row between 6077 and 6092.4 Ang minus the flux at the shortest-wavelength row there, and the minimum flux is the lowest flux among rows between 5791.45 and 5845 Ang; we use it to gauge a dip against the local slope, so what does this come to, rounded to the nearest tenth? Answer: 6.5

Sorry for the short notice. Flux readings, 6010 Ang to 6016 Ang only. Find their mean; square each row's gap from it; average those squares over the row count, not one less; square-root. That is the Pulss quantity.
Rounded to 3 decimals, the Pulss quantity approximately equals 0.064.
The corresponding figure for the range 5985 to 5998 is 0.147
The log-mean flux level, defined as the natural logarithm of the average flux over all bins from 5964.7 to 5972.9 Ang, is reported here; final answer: 1.96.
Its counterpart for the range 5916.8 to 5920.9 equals 1.91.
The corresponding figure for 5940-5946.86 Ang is 1.97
